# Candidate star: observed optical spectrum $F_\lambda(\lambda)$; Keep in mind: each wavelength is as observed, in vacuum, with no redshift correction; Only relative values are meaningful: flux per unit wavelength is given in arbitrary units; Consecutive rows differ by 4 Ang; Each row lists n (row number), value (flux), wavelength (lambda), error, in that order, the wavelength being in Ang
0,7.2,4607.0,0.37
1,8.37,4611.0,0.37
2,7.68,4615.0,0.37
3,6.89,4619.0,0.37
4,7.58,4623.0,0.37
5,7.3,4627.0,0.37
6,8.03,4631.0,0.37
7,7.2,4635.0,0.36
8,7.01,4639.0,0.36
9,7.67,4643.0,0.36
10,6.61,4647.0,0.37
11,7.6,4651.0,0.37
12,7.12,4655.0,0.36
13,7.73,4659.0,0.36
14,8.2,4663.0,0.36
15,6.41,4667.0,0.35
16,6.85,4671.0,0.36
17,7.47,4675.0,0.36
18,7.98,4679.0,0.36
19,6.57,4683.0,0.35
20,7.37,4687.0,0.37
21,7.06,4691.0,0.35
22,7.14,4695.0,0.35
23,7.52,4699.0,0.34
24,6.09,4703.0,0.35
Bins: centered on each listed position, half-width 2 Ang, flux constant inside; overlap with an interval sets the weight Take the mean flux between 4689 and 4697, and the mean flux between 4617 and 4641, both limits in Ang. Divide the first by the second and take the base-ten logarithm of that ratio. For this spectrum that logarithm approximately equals -0.014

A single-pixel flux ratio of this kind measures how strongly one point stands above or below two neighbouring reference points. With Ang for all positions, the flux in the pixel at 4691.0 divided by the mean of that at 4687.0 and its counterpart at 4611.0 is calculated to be 0.90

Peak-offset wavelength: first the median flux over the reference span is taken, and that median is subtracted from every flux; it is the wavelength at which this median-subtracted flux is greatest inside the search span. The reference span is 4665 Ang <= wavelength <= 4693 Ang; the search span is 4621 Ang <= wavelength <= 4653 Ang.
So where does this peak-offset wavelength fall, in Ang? 4631.0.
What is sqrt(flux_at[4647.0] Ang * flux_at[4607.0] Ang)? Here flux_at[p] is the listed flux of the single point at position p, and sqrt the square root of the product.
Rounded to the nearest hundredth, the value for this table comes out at 6.90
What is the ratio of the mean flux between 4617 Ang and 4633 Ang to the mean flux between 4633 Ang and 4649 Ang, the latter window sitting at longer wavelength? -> 1.05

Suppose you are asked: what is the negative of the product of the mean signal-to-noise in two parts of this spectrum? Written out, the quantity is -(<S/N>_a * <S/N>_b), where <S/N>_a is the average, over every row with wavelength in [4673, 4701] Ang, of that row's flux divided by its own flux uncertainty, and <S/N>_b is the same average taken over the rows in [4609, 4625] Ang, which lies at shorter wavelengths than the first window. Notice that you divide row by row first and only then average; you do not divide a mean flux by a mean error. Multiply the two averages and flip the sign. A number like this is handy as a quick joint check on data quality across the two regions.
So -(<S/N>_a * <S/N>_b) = -425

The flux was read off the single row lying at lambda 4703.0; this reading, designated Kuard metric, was 6.09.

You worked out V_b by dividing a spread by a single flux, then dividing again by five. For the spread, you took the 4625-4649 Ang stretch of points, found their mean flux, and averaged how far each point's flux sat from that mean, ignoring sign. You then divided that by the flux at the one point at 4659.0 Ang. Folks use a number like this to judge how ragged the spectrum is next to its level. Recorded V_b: 0.0094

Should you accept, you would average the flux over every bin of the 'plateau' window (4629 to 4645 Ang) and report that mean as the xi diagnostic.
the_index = 7.48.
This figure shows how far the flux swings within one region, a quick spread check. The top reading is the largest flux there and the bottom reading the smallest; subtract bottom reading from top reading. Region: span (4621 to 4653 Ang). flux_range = 1.4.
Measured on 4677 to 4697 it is 1.4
